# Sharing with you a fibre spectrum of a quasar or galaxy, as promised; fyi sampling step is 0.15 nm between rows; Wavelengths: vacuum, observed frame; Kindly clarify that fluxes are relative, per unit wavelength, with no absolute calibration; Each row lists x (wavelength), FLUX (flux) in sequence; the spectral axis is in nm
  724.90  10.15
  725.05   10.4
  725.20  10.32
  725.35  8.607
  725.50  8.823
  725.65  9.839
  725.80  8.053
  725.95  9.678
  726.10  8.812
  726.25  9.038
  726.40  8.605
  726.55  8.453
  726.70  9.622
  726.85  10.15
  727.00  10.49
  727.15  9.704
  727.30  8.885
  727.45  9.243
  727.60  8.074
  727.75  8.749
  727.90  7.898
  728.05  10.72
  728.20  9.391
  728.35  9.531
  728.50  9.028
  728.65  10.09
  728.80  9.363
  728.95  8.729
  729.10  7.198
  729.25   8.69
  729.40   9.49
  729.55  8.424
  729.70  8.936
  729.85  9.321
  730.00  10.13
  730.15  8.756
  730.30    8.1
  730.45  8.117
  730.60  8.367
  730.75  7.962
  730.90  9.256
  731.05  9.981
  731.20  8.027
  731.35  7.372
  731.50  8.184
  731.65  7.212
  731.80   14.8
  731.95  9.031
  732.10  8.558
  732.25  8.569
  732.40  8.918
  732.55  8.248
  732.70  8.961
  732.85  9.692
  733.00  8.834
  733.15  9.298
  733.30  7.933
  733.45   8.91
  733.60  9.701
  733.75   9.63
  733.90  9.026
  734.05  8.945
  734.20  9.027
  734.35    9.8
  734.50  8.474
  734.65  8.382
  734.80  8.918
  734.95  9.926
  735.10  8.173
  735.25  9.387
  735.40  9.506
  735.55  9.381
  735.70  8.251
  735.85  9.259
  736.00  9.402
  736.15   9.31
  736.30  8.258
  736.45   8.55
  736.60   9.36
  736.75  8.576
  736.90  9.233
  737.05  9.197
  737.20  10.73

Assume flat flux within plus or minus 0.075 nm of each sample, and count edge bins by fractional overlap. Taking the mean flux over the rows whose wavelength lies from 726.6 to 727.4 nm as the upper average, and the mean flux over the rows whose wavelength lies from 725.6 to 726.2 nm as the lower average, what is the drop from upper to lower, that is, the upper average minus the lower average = 0.7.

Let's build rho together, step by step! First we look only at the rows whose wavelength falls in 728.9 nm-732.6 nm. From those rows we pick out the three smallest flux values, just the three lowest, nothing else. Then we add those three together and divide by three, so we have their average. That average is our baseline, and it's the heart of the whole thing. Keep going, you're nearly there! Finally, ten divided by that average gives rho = 1.38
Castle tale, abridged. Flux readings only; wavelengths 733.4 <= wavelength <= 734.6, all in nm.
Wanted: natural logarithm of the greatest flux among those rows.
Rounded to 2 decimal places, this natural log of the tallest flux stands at 2.28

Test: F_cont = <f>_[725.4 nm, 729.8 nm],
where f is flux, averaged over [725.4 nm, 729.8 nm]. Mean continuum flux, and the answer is 9.09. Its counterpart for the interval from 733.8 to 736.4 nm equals 9.03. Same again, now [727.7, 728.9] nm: 9.35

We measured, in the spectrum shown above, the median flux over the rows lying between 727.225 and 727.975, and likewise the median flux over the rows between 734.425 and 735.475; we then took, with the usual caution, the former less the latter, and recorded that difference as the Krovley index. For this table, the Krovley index -0.17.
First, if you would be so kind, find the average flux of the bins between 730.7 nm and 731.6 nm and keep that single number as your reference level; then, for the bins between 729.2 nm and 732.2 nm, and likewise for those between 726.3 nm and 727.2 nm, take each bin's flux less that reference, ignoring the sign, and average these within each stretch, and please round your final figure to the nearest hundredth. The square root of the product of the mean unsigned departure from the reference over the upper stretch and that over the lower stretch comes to 0.98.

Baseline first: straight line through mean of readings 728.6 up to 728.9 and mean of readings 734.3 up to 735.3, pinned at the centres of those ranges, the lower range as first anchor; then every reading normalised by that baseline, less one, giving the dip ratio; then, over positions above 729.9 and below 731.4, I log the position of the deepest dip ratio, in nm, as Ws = 731.35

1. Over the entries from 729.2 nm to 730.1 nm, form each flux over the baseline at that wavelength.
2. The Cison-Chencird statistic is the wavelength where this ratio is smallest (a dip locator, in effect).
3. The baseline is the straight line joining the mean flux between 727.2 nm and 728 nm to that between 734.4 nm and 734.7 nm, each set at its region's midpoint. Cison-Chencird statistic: 729.55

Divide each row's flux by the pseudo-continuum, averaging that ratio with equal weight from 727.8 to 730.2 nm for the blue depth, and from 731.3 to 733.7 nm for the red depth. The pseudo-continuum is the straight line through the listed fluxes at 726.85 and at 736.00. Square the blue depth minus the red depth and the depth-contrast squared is 0.000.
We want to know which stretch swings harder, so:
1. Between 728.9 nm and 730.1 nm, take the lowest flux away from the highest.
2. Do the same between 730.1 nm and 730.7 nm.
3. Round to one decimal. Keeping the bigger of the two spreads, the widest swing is 2.9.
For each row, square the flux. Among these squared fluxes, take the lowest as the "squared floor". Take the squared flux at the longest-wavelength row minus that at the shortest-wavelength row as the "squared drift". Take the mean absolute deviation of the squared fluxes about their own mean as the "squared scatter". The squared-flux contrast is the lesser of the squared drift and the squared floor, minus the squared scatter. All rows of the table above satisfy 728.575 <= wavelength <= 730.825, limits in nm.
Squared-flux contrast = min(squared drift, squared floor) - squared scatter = -49.5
